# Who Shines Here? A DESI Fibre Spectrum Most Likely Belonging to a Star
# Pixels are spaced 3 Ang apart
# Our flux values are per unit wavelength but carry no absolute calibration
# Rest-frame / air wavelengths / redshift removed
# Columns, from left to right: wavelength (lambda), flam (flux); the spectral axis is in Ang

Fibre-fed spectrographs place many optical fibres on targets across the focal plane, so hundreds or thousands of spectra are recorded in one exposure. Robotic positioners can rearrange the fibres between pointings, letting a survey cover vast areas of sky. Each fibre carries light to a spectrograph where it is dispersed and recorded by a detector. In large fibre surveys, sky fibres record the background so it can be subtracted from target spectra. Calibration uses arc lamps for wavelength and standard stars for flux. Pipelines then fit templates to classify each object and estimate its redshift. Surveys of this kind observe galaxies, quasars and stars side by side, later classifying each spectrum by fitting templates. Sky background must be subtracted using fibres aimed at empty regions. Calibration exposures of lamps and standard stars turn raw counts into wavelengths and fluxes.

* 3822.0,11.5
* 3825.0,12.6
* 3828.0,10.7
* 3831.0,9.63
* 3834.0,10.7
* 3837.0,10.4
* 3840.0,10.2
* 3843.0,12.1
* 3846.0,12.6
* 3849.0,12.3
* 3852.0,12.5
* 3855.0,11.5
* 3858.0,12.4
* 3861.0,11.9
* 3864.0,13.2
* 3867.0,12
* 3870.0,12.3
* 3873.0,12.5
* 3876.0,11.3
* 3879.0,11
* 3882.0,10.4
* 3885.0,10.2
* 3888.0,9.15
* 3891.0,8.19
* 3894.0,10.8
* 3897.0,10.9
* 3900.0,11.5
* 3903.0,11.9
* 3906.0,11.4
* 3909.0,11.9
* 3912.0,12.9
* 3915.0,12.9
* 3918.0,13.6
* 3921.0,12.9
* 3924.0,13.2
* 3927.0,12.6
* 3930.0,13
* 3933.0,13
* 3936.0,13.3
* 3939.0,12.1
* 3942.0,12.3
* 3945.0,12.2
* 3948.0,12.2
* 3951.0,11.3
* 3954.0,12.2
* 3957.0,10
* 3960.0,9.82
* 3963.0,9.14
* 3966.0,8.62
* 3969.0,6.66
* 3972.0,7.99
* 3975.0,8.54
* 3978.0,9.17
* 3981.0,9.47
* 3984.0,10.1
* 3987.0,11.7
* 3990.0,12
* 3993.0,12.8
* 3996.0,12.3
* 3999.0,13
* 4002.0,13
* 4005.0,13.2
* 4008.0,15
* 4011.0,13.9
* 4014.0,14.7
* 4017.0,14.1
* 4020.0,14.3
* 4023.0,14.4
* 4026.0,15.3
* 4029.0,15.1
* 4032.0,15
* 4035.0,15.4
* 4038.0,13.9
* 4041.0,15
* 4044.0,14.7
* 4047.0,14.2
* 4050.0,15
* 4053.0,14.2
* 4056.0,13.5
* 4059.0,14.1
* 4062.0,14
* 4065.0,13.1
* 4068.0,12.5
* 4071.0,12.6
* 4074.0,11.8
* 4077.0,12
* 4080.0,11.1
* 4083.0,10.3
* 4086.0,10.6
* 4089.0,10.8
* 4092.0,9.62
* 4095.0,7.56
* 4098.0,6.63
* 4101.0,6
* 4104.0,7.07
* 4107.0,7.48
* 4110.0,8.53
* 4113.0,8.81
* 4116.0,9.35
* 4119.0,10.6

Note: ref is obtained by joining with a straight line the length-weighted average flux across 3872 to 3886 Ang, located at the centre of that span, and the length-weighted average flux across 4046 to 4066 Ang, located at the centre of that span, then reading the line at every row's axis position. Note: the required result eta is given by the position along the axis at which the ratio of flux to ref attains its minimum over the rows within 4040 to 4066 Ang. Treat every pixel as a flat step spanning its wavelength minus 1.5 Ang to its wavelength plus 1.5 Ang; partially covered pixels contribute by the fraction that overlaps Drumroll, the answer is 4065.0 Ang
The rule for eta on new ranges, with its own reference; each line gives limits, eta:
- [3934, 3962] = 3960.0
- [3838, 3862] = 3840.0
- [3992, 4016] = 3996.0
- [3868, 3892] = 3891.0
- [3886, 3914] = 3891.0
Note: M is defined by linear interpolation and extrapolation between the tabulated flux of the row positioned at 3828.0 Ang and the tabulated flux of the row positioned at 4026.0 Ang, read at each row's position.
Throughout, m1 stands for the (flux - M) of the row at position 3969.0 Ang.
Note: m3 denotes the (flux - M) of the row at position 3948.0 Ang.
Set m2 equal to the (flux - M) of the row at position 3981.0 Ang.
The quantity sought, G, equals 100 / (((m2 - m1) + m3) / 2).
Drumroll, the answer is 161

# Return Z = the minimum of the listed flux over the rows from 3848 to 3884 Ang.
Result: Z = 10.4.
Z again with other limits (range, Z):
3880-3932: 8.19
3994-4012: 12.3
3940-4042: 6.66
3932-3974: 6.66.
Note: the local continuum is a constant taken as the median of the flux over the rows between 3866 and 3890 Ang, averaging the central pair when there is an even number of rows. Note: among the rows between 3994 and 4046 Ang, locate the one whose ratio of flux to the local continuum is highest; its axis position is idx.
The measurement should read 4035.0 Ang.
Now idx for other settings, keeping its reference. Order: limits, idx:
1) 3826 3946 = 3918.0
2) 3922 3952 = 3936.0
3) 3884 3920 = 3918.0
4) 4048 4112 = 4050.0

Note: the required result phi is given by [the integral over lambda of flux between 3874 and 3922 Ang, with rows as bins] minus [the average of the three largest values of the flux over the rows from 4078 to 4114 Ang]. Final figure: 532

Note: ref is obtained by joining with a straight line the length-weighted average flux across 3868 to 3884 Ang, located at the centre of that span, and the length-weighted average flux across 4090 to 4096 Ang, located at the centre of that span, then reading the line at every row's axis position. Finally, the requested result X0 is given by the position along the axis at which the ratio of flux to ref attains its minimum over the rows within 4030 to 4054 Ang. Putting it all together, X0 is 4038.0 Ang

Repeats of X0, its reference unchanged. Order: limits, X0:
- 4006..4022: 4011.0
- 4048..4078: 4074.0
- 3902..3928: 3906.0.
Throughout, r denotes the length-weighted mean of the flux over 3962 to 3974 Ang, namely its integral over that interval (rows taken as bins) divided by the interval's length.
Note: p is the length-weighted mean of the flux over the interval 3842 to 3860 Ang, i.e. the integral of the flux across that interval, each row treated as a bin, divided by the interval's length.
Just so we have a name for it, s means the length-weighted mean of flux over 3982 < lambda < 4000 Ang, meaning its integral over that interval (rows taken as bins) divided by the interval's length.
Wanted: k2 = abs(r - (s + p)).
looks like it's 16.0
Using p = 12.2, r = 8.1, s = 12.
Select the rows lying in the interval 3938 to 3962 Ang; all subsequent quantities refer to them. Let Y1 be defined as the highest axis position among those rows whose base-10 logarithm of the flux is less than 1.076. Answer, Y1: 3960.0 Ang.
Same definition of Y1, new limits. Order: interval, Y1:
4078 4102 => 4101.0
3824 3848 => 3840.0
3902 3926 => 3909.0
